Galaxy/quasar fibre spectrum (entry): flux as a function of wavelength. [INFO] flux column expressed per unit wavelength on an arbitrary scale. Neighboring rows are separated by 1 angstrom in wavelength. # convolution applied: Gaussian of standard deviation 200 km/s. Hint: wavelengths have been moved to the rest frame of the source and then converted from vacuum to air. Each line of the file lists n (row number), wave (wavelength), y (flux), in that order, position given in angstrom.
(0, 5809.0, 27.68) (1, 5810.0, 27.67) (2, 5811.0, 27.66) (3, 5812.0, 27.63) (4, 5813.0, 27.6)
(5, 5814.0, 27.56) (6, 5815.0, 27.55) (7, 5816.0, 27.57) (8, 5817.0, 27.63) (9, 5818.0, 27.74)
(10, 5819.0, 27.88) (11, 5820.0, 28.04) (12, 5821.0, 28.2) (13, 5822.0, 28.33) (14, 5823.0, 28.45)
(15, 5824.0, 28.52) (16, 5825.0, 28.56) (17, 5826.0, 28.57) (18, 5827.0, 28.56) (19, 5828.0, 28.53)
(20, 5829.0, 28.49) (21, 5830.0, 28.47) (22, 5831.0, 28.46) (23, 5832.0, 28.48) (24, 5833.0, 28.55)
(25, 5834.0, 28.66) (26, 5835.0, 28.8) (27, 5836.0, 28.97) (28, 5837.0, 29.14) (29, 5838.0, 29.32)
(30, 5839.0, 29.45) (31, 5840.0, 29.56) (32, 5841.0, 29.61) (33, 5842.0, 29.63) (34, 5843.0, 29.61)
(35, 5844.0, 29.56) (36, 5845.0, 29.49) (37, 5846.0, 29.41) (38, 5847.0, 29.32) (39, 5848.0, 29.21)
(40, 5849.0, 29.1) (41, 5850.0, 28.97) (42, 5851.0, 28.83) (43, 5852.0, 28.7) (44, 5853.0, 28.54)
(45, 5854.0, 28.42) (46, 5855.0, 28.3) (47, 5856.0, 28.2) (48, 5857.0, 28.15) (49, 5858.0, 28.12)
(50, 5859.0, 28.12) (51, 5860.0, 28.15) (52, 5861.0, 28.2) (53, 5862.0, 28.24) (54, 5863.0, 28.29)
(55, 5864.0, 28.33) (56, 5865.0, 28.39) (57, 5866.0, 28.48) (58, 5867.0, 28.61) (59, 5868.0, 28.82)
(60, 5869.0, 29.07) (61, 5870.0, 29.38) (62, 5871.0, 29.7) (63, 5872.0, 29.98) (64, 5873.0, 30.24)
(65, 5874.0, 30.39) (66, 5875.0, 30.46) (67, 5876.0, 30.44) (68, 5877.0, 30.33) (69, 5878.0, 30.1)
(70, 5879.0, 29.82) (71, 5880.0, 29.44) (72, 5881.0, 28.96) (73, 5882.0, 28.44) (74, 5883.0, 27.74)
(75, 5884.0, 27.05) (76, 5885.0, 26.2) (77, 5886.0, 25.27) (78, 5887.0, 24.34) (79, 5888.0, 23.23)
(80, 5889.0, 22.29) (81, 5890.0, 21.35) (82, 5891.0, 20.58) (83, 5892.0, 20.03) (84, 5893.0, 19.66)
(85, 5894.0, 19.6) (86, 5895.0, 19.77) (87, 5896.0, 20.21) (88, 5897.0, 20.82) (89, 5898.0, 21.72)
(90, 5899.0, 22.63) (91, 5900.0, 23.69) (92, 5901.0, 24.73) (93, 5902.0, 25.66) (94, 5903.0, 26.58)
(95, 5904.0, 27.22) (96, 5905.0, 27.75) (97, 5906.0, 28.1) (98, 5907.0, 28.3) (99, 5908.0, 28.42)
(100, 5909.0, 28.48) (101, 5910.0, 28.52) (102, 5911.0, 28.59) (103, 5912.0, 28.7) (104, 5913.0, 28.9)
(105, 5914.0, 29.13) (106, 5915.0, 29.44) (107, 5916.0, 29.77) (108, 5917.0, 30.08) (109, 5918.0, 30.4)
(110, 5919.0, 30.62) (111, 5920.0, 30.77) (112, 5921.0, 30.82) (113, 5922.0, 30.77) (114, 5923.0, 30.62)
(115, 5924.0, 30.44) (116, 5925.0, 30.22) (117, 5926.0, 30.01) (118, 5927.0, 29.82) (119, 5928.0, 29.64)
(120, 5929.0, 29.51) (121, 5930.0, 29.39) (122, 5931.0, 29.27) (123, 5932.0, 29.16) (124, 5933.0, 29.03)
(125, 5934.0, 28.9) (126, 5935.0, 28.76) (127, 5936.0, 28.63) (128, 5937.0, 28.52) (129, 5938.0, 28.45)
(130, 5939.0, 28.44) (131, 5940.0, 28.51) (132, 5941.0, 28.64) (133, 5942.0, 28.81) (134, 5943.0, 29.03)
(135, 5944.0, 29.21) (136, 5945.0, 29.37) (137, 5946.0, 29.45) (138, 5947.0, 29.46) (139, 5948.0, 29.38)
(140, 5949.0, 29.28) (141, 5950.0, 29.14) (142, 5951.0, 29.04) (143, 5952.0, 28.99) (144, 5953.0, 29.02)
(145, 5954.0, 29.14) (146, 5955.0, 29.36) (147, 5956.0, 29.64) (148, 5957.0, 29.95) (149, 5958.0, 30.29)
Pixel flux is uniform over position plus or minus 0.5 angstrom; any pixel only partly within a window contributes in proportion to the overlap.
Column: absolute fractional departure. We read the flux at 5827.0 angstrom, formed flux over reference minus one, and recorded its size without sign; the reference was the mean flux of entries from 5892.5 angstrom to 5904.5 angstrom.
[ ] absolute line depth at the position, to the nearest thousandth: 0.259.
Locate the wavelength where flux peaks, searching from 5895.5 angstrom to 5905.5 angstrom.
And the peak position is 5905.0 angstrom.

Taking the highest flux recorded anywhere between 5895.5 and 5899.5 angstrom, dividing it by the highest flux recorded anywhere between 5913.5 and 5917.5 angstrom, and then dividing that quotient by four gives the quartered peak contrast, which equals 0.188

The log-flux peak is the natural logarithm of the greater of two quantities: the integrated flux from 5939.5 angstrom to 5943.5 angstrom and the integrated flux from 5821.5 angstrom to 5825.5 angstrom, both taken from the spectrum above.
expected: 4.745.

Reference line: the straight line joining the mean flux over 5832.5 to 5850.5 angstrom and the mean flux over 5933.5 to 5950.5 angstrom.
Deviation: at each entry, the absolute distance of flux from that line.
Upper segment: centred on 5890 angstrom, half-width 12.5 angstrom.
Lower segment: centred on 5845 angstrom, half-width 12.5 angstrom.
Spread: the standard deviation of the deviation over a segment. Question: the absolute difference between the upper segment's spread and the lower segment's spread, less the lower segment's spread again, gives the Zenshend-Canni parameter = 2.7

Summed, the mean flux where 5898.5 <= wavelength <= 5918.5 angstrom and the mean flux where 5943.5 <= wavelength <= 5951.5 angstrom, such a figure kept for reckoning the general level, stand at 57.0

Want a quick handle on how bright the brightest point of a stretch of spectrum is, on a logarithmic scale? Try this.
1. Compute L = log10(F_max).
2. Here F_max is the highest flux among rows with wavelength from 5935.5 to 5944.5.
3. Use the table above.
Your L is 1.47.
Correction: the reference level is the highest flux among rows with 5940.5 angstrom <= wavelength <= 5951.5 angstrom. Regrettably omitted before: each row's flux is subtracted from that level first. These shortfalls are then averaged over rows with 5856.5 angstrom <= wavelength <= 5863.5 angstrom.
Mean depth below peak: 1.3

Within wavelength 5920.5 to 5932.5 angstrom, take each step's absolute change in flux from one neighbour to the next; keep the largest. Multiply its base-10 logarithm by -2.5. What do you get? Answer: 1.6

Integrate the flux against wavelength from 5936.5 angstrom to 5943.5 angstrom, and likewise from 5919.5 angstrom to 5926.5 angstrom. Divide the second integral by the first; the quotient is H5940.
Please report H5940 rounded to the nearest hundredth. 1.07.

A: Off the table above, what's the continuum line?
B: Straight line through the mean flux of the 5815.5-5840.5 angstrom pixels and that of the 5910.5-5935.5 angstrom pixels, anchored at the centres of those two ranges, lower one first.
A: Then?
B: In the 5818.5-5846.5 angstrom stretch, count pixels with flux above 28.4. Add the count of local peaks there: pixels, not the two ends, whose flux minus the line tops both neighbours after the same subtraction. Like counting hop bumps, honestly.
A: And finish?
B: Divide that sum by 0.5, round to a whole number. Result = 52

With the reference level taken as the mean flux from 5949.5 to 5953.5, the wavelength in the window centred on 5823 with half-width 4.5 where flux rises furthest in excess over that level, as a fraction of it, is 5826.0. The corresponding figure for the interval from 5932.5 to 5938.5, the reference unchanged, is 5933.0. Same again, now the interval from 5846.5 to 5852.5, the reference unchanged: 5847.0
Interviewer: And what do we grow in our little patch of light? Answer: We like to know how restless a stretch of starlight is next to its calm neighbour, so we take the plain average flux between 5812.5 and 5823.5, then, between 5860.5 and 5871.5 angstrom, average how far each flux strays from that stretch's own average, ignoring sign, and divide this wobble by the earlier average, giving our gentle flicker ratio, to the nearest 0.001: 0.015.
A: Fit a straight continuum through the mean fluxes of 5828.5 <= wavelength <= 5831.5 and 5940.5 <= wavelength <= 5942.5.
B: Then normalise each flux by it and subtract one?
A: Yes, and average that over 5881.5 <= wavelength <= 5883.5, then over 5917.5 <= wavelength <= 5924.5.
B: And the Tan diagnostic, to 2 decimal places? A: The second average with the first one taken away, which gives 0.09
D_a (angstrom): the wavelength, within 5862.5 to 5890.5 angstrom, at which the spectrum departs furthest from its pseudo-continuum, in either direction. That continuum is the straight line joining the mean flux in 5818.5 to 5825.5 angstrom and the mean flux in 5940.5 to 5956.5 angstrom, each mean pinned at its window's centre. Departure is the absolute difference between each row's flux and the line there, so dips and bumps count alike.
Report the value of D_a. 5890.0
